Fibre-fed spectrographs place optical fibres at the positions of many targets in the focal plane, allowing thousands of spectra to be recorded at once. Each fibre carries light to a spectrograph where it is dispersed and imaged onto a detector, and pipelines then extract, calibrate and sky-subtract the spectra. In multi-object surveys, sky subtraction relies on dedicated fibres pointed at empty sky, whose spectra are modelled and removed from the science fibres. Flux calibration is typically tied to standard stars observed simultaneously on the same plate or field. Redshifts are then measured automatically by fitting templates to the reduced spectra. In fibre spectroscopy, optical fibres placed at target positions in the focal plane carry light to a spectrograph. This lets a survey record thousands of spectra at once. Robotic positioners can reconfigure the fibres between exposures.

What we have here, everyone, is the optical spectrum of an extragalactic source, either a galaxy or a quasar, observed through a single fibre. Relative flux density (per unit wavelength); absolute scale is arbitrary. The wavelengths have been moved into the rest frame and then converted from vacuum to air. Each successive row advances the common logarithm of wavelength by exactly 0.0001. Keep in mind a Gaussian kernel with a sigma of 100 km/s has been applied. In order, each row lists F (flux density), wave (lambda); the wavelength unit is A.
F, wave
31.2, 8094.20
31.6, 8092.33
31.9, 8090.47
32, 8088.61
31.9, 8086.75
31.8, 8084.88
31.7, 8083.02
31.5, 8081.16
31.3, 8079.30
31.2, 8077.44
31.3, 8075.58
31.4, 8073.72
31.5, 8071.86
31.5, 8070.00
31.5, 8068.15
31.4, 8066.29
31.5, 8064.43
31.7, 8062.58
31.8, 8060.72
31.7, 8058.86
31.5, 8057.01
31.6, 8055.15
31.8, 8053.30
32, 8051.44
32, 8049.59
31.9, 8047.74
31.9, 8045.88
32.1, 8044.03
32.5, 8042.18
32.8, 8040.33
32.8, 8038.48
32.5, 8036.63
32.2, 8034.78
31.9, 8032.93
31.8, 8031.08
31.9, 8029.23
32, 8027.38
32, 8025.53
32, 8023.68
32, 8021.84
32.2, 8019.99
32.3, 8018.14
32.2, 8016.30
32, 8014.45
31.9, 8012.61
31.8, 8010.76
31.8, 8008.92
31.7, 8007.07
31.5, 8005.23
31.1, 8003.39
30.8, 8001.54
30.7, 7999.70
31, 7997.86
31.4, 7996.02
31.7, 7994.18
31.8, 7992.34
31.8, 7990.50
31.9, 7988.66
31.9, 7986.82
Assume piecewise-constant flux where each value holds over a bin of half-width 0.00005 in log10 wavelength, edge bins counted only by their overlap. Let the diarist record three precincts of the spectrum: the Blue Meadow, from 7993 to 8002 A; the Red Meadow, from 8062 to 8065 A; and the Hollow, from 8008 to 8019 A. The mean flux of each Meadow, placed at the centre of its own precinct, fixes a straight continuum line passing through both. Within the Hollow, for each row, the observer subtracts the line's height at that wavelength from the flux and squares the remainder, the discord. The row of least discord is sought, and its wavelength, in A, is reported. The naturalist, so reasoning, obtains 8010.76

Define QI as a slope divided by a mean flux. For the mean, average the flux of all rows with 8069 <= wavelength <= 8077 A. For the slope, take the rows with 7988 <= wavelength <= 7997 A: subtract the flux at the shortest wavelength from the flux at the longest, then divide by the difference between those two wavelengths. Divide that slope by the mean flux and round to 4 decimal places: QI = -0.0022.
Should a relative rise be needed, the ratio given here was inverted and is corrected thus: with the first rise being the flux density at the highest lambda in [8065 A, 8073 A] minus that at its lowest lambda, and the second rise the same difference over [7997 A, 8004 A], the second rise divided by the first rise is 1.0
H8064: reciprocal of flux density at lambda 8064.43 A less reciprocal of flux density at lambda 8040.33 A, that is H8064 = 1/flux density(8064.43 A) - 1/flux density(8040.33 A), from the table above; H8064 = 0.0013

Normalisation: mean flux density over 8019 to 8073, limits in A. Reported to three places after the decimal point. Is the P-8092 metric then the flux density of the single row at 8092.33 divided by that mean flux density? 0.990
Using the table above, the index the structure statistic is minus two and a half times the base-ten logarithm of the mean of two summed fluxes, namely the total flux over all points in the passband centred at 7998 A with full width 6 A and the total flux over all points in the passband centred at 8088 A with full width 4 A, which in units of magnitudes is -4.74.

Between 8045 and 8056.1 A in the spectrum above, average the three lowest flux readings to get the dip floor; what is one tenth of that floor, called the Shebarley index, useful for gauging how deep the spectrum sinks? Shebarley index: 3.177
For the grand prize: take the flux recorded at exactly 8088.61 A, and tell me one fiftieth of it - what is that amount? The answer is 0.640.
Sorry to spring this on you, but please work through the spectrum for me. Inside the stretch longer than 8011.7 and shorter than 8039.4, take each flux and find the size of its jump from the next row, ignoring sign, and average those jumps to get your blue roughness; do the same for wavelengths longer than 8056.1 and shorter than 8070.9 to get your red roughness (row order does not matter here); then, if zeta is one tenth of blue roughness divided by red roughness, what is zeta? 0.119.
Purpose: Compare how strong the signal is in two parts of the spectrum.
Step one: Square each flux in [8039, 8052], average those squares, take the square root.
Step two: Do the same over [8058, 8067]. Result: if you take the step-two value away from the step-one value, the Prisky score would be 0.55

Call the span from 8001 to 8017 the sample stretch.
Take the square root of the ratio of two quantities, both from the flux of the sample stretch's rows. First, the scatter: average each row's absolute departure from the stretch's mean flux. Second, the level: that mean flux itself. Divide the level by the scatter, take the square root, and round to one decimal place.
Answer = 9.6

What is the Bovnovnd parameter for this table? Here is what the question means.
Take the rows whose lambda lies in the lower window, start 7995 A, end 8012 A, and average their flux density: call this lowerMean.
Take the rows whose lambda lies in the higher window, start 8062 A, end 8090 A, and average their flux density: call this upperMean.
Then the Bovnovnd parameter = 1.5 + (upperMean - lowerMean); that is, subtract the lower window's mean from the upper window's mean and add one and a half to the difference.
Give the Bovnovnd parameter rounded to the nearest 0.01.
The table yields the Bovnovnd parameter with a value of 1.74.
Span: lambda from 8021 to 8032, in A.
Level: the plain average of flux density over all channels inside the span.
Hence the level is 32.0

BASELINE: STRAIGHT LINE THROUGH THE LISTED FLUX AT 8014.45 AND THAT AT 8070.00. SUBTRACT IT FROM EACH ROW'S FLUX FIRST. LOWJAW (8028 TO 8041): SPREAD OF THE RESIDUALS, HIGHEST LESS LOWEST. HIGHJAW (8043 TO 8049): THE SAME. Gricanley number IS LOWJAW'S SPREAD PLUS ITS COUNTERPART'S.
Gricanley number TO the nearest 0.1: 1.3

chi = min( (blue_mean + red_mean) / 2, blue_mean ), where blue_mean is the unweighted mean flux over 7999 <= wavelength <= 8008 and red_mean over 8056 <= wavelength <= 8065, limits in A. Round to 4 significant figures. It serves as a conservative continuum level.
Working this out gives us 31.16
